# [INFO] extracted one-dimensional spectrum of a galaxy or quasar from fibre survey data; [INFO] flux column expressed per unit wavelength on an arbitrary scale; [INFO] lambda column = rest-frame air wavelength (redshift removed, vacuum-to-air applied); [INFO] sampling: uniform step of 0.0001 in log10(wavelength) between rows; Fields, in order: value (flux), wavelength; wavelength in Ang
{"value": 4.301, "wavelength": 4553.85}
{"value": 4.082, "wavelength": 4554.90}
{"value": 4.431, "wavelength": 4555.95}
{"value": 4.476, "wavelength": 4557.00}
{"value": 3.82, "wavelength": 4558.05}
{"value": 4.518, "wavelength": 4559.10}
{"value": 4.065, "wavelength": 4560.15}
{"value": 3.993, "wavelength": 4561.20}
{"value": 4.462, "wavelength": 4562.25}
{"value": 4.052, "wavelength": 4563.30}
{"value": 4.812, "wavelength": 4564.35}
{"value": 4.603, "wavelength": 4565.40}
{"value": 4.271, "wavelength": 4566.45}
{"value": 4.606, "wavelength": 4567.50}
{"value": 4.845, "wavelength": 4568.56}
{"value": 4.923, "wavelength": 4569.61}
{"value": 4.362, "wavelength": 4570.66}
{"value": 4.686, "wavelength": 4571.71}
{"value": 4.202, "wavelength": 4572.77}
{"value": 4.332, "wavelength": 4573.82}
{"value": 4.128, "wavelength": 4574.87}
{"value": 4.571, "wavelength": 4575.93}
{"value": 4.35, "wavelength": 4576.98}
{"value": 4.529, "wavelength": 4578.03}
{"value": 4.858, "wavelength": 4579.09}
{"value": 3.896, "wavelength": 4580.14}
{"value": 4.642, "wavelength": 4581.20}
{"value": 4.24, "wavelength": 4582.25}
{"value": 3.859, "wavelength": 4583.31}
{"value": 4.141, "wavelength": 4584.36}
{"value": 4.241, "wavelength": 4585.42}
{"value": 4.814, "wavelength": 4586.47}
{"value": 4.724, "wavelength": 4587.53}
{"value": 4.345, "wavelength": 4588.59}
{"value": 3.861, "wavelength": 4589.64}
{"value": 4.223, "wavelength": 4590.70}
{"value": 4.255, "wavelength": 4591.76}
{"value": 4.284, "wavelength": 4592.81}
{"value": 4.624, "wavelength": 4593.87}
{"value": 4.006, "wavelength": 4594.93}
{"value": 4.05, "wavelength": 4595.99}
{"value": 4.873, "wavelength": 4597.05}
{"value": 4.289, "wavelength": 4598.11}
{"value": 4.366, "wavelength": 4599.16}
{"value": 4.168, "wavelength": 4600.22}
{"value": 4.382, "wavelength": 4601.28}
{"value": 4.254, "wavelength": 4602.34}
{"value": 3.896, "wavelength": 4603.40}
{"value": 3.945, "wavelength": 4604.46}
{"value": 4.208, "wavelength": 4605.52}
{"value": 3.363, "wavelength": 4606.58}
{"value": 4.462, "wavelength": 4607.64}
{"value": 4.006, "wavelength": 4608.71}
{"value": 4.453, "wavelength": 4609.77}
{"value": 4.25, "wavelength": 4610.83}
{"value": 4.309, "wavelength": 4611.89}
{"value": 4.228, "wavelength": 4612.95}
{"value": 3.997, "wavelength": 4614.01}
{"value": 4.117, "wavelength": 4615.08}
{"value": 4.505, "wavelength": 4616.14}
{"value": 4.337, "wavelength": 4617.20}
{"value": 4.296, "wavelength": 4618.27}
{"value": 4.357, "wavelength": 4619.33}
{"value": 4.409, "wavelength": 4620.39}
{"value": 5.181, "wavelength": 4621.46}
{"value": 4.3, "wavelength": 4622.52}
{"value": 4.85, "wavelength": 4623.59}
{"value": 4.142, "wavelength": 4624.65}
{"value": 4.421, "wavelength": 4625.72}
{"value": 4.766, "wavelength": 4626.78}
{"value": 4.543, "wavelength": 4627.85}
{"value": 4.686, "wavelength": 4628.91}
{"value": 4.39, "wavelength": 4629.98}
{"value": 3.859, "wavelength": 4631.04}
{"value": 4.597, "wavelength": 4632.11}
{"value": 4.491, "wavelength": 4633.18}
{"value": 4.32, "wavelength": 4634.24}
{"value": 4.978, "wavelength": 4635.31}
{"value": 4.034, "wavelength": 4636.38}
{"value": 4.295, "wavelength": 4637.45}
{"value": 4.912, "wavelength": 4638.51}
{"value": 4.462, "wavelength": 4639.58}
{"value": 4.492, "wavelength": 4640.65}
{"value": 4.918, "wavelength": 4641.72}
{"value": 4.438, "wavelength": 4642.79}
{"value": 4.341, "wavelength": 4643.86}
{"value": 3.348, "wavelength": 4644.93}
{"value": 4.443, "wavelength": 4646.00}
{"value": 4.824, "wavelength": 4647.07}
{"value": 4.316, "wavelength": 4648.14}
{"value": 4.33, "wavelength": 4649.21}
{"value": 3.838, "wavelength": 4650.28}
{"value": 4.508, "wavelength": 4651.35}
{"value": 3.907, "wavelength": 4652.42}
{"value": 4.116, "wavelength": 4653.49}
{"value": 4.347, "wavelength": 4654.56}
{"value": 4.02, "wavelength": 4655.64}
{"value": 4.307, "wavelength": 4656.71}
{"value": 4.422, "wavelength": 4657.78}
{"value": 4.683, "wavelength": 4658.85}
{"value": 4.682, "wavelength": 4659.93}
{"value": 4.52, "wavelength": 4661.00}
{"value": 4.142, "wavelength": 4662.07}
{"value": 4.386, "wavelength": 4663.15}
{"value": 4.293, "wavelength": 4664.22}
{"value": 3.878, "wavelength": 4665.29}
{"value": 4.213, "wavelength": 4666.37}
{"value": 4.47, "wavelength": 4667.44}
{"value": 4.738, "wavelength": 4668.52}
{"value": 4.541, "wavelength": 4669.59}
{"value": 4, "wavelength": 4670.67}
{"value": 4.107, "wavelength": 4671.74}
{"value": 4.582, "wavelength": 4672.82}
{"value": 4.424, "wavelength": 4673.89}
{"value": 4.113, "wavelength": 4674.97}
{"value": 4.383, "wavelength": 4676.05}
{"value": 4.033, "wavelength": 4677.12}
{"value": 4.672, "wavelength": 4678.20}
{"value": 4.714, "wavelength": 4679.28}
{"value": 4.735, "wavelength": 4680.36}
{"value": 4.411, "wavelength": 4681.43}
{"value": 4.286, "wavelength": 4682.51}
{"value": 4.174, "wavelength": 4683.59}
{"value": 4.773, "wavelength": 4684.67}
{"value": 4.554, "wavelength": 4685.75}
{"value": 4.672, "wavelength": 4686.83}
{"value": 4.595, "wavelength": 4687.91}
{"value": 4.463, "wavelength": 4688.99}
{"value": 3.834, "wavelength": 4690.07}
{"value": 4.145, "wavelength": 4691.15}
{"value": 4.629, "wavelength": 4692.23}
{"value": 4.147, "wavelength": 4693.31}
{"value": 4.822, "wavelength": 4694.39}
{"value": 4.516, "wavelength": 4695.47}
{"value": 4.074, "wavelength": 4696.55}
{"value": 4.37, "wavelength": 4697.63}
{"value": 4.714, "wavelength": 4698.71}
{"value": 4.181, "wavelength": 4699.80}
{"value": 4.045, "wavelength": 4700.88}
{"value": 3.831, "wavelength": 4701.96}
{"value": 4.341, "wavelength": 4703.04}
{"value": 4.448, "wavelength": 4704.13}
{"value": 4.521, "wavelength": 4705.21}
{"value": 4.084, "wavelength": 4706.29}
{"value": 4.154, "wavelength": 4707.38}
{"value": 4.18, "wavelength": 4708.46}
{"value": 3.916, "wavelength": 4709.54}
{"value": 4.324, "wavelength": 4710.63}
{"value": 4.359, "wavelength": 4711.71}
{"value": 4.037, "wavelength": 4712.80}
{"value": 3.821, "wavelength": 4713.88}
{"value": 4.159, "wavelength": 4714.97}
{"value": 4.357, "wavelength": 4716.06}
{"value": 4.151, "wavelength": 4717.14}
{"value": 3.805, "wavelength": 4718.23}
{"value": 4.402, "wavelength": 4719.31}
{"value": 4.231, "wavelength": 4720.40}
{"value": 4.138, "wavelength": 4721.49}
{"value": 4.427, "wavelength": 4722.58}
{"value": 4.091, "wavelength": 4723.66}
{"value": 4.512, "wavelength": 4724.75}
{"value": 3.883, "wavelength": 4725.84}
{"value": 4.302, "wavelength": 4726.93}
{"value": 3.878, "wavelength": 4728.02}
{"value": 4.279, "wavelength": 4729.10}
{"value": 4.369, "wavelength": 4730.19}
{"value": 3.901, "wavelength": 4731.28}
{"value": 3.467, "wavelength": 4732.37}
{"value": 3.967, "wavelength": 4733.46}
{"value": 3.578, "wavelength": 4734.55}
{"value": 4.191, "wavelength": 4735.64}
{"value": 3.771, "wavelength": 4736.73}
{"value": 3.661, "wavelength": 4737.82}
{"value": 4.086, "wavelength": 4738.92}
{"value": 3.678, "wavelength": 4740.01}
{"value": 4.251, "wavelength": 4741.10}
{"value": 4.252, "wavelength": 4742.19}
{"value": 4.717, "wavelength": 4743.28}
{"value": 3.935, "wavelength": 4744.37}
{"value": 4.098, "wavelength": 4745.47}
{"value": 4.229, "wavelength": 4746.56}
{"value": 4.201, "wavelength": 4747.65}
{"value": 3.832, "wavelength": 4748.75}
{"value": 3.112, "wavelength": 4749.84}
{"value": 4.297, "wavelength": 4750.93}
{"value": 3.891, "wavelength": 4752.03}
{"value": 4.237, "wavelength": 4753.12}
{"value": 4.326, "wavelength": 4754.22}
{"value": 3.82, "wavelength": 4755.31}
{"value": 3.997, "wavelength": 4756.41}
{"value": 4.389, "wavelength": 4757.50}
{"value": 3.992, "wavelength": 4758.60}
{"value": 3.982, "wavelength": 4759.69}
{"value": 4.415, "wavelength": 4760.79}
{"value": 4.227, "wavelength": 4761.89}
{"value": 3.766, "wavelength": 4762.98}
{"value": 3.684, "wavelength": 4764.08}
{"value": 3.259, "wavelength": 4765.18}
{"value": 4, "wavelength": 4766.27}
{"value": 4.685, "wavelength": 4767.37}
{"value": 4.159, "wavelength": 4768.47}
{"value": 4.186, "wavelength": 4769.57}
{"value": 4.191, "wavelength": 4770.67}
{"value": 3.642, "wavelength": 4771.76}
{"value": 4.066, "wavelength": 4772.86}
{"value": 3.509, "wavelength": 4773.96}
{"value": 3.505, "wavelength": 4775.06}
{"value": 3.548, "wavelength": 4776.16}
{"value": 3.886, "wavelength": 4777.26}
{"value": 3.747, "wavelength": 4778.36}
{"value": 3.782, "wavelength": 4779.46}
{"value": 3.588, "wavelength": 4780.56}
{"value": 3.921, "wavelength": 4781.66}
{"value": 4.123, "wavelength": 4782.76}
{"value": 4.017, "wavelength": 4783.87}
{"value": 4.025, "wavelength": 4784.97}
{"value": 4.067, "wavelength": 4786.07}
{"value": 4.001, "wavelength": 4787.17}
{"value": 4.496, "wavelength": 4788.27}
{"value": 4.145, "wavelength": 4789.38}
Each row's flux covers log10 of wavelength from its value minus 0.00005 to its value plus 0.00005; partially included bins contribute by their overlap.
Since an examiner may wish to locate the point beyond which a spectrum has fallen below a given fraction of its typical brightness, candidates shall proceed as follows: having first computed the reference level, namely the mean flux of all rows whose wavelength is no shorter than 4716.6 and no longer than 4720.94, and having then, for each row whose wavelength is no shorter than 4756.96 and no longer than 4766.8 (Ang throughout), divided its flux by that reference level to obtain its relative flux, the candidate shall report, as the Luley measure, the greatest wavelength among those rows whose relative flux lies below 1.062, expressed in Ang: 4766.27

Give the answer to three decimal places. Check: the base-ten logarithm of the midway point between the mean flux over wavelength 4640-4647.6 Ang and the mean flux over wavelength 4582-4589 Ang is 0.640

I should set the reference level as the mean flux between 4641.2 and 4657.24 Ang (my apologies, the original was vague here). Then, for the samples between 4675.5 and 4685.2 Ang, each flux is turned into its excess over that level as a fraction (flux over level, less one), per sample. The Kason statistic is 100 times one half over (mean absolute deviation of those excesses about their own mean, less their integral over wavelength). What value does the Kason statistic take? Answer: -126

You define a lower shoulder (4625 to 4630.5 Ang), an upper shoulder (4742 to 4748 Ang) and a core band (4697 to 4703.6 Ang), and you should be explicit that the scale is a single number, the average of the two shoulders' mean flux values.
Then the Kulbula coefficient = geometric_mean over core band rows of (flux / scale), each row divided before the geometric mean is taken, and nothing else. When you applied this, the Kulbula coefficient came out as 0.96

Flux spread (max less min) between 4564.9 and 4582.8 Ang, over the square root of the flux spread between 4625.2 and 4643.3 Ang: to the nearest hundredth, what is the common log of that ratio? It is -0.01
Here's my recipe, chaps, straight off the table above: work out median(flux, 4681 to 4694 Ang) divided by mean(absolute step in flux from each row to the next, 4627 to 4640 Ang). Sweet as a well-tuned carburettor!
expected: 9.9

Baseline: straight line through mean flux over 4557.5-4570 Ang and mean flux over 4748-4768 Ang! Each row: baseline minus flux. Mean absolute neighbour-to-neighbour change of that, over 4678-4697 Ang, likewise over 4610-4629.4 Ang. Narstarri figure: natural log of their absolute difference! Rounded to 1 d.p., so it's -6.9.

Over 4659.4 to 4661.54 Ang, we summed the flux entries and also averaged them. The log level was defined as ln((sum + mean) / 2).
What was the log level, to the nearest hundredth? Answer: 1.93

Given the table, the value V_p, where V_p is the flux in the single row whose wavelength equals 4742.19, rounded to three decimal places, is 4.252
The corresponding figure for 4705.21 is 4.521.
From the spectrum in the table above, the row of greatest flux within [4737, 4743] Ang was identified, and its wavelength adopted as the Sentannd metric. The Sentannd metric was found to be 4742.19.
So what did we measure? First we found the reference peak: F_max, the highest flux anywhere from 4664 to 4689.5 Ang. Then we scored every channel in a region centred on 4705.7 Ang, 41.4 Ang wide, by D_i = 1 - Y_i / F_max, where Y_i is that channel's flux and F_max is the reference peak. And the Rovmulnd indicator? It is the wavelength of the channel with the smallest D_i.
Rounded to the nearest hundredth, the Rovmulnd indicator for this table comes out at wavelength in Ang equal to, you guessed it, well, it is 4694.39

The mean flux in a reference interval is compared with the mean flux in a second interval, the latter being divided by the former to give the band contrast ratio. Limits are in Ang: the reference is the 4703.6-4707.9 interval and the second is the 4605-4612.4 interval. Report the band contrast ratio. 0.96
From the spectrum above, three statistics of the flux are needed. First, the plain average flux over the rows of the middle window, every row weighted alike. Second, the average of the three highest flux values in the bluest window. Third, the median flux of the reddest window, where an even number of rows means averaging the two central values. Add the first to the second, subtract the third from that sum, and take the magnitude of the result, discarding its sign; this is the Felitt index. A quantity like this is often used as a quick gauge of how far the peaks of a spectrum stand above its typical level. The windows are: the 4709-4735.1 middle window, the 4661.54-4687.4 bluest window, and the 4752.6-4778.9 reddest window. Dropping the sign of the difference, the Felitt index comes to 4.85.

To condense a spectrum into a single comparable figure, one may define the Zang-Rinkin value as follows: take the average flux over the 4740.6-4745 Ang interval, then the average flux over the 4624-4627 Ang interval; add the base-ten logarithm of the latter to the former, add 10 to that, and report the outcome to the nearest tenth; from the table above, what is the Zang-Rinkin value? 14.9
